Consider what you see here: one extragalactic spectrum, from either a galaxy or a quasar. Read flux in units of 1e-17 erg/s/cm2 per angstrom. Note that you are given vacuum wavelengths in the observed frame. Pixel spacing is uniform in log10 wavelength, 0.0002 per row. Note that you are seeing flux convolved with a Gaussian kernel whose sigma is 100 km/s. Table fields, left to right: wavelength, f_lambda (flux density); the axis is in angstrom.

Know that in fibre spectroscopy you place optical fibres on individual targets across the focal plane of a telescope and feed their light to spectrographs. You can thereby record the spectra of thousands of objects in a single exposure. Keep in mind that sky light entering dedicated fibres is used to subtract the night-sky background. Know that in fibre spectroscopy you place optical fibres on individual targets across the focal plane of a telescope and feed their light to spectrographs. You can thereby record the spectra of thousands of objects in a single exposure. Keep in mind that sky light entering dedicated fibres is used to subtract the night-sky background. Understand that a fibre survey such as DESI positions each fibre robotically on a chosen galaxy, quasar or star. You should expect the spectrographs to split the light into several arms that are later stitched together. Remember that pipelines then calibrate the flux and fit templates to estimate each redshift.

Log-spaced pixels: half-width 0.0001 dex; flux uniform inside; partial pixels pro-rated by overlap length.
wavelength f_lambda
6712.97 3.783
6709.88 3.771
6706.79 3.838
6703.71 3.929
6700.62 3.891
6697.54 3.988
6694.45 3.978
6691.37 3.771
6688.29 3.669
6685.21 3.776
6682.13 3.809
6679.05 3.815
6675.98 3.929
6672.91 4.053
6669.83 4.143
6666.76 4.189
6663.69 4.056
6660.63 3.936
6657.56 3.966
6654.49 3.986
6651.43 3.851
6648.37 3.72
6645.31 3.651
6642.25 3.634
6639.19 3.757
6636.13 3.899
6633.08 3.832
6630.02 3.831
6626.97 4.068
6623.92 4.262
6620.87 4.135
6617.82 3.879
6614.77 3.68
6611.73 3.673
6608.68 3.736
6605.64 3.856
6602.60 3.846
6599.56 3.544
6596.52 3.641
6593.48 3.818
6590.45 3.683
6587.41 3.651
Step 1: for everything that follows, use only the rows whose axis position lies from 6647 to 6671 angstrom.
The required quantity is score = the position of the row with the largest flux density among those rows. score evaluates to 6666.76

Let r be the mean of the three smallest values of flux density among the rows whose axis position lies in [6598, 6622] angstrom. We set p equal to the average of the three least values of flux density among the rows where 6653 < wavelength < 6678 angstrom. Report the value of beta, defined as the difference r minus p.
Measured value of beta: -0.31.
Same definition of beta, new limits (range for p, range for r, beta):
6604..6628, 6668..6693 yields 0.04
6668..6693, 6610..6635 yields -0.01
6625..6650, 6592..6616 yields -0.05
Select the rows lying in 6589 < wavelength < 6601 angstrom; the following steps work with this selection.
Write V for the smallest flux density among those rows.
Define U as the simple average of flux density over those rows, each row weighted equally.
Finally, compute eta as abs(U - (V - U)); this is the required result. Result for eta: 3.80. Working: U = 3.67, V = 3.544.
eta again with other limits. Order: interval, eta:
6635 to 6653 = 3.87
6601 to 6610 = 3.89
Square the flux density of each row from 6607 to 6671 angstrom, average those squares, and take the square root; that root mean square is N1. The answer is 3.90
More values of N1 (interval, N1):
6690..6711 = 3.88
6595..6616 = 3.71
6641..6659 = 3.80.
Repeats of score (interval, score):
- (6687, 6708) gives 6697.54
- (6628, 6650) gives 6636.13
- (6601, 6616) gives 6605.64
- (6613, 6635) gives 6623.92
